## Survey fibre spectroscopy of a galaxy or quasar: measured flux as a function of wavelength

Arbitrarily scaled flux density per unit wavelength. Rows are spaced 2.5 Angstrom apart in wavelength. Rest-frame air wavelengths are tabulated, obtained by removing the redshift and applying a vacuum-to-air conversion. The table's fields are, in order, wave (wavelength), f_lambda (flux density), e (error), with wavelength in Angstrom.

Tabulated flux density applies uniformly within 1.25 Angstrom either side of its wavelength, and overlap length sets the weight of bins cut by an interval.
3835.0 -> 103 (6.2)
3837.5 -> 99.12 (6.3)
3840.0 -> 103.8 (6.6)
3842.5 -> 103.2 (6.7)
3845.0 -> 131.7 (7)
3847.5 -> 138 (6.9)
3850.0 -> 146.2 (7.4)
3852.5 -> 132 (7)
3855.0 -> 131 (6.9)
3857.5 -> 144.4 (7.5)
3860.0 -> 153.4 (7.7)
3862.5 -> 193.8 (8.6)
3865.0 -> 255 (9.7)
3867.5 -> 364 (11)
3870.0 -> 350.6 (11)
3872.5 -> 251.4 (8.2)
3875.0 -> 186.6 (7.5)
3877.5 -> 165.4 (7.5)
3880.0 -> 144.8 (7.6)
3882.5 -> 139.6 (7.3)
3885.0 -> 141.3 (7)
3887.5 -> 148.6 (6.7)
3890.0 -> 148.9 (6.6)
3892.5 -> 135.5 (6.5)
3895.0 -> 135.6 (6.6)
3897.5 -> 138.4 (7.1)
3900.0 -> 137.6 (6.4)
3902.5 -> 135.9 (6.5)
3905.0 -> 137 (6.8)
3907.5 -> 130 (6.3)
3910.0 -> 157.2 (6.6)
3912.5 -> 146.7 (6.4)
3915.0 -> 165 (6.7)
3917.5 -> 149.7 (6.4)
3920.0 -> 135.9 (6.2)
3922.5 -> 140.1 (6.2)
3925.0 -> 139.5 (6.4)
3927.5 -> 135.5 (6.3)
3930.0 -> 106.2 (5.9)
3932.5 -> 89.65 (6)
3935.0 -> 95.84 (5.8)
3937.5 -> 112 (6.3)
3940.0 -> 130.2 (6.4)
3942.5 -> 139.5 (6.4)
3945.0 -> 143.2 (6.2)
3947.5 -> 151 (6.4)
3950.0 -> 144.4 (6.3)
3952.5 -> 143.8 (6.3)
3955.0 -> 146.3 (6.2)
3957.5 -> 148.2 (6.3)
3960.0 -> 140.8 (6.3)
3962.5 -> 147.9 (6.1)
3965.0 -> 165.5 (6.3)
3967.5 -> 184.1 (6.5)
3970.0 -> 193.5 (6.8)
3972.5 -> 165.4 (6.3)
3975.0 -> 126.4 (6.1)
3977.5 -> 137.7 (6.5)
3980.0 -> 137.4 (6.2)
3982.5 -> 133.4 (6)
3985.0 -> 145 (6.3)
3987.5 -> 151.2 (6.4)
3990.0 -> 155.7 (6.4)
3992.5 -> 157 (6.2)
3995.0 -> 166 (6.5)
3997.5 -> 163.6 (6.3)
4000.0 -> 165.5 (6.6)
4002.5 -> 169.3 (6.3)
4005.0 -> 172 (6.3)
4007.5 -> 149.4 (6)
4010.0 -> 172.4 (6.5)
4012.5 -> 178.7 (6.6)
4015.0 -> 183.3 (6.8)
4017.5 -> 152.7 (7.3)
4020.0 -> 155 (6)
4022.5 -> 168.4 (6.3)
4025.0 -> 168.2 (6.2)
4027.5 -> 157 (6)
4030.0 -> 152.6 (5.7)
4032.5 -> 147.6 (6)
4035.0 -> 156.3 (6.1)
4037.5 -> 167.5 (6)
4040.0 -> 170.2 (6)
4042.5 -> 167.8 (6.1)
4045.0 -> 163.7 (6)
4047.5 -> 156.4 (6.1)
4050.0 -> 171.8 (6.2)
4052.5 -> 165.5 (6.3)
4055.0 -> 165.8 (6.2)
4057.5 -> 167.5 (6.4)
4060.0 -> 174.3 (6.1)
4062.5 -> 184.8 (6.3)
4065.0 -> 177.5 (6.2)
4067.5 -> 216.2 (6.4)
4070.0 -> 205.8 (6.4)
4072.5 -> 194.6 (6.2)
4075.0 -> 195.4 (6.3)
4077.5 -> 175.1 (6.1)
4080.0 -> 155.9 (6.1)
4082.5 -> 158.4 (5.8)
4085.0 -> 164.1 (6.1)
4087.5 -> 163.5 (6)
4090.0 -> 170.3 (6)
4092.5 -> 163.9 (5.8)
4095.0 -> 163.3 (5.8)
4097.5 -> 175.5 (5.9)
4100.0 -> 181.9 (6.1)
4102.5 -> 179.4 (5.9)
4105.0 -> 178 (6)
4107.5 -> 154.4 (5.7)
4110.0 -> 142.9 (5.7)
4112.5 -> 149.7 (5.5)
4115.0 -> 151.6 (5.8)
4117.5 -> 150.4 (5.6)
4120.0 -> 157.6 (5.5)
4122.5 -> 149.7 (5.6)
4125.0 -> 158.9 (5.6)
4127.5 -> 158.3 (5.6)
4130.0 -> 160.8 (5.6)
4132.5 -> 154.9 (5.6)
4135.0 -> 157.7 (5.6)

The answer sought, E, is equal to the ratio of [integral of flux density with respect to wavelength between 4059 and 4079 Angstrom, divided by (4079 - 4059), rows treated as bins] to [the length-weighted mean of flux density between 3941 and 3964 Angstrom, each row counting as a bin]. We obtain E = 1.31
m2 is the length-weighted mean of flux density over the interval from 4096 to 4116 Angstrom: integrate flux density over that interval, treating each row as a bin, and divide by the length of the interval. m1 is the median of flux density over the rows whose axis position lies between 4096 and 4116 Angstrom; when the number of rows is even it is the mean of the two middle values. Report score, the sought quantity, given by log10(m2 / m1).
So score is -0.002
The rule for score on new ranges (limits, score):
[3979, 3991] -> -0.002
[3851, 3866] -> 0.048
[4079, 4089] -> 0.000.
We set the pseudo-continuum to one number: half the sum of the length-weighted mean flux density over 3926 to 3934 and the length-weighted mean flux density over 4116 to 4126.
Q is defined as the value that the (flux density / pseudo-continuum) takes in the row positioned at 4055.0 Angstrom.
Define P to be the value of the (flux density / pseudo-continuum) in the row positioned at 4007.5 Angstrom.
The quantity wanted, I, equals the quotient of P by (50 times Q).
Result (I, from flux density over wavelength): 0.0180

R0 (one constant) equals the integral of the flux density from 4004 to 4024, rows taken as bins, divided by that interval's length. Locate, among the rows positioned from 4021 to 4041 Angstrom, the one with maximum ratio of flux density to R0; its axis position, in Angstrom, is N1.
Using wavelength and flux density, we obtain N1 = 4040.0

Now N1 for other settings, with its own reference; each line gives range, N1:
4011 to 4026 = 4015.0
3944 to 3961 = 3947.5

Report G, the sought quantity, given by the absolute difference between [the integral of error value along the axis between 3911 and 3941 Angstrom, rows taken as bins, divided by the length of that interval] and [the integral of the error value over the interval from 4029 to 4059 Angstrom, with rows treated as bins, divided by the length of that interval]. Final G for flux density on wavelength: 0.2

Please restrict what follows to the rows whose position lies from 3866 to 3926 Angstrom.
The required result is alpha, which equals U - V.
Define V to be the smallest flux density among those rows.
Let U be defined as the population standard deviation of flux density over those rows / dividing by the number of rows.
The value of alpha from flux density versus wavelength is -68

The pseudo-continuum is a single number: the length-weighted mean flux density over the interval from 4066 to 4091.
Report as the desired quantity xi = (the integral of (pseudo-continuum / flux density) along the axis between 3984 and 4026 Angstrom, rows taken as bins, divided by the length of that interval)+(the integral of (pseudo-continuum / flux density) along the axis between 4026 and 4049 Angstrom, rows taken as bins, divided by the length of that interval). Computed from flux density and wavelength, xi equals 2.23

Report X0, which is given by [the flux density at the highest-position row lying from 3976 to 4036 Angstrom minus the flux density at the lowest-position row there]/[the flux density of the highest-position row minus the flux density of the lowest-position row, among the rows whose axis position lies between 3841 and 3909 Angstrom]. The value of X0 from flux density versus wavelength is 0.7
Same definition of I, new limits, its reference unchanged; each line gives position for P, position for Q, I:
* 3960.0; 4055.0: 0.0170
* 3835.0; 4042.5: 0.0123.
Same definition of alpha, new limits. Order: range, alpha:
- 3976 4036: -121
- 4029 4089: -131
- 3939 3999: -111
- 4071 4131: -129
